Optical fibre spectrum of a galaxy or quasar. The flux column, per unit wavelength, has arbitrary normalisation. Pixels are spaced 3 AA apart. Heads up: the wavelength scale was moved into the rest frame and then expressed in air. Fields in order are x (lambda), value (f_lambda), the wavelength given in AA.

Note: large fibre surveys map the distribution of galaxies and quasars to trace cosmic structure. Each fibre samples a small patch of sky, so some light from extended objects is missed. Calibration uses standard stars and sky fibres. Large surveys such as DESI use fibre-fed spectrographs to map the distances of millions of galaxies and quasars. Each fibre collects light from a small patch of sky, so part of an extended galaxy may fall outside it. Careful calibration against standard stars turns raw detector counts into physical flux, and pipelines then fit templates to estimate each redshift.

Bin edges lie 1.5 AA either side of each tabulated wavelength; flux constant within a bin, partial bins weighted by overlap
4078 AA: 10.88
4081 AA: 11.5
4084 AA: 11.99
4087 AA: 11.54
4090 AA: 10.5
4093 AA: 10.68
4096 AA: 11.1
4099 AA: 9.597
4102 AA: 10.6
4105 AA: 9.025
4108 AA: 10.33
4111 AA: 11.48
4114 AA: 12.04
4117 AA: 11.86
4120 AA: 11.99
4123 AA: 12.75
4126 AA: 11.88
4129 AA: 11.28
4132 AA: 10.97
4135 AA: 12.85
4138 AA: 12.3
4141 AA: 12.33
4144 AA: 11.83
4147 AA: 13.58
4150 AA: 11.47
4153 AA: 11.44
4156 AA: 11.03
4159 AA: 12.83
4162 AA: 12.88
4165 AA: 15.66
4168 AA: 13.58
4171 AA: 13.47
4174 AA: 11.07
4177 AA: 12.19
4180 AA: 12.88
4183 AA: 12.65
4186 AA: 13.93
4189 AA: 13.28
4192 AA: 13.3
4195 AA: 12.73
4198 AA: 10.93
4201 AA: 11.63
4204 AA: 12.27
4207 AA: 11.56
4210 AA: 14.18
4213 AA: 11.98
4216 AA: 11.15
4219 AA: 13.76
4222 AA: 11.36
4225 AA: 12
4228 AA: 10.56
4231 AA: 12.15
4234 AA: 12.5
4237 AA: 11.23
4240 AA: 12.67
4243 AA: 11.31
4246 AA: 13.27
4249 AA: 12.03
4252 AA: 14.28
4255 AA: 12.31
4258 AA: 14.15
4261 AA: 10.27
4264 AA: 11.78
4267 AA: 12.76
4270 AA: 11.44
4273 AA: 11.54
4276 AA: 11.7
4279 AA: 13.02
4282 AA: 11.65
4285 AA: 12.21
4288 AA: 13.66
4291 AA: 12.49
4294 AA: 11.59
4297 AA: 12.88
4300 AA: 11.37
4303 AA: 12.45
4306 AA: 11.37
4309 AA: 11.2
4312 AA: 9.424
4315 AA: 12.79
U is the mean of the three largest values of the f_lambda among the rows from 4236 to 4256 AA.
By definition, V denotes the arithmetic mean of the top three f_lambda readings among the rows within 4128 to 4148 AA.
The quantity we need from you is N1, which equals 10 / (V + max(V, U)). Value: 0.380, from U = 13.4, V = 12.9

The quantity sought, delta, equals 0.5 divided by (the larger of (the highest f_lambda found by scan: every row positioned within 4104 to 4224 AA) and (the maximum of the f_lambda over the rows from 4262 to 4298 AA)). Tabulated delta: 0.0319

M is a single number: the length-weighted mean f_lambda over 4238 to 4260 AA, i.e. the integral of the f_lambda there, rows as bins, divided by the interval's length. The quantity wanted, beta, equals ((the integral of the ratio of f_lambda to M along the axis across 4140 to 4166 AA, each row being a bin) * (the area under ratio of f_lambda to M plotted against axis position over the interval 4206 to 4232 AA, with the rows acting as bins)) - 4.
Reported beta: 623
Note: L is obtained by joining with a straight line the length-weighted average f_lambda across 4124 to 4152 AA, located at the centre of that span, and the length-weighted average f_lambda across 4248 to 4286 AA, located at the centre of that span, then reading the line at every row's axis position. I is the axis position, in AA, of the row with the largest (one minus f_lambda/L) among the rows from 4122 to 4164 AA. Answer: 4132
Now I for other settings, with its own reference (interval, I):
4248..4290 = 4261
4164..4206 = 4198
